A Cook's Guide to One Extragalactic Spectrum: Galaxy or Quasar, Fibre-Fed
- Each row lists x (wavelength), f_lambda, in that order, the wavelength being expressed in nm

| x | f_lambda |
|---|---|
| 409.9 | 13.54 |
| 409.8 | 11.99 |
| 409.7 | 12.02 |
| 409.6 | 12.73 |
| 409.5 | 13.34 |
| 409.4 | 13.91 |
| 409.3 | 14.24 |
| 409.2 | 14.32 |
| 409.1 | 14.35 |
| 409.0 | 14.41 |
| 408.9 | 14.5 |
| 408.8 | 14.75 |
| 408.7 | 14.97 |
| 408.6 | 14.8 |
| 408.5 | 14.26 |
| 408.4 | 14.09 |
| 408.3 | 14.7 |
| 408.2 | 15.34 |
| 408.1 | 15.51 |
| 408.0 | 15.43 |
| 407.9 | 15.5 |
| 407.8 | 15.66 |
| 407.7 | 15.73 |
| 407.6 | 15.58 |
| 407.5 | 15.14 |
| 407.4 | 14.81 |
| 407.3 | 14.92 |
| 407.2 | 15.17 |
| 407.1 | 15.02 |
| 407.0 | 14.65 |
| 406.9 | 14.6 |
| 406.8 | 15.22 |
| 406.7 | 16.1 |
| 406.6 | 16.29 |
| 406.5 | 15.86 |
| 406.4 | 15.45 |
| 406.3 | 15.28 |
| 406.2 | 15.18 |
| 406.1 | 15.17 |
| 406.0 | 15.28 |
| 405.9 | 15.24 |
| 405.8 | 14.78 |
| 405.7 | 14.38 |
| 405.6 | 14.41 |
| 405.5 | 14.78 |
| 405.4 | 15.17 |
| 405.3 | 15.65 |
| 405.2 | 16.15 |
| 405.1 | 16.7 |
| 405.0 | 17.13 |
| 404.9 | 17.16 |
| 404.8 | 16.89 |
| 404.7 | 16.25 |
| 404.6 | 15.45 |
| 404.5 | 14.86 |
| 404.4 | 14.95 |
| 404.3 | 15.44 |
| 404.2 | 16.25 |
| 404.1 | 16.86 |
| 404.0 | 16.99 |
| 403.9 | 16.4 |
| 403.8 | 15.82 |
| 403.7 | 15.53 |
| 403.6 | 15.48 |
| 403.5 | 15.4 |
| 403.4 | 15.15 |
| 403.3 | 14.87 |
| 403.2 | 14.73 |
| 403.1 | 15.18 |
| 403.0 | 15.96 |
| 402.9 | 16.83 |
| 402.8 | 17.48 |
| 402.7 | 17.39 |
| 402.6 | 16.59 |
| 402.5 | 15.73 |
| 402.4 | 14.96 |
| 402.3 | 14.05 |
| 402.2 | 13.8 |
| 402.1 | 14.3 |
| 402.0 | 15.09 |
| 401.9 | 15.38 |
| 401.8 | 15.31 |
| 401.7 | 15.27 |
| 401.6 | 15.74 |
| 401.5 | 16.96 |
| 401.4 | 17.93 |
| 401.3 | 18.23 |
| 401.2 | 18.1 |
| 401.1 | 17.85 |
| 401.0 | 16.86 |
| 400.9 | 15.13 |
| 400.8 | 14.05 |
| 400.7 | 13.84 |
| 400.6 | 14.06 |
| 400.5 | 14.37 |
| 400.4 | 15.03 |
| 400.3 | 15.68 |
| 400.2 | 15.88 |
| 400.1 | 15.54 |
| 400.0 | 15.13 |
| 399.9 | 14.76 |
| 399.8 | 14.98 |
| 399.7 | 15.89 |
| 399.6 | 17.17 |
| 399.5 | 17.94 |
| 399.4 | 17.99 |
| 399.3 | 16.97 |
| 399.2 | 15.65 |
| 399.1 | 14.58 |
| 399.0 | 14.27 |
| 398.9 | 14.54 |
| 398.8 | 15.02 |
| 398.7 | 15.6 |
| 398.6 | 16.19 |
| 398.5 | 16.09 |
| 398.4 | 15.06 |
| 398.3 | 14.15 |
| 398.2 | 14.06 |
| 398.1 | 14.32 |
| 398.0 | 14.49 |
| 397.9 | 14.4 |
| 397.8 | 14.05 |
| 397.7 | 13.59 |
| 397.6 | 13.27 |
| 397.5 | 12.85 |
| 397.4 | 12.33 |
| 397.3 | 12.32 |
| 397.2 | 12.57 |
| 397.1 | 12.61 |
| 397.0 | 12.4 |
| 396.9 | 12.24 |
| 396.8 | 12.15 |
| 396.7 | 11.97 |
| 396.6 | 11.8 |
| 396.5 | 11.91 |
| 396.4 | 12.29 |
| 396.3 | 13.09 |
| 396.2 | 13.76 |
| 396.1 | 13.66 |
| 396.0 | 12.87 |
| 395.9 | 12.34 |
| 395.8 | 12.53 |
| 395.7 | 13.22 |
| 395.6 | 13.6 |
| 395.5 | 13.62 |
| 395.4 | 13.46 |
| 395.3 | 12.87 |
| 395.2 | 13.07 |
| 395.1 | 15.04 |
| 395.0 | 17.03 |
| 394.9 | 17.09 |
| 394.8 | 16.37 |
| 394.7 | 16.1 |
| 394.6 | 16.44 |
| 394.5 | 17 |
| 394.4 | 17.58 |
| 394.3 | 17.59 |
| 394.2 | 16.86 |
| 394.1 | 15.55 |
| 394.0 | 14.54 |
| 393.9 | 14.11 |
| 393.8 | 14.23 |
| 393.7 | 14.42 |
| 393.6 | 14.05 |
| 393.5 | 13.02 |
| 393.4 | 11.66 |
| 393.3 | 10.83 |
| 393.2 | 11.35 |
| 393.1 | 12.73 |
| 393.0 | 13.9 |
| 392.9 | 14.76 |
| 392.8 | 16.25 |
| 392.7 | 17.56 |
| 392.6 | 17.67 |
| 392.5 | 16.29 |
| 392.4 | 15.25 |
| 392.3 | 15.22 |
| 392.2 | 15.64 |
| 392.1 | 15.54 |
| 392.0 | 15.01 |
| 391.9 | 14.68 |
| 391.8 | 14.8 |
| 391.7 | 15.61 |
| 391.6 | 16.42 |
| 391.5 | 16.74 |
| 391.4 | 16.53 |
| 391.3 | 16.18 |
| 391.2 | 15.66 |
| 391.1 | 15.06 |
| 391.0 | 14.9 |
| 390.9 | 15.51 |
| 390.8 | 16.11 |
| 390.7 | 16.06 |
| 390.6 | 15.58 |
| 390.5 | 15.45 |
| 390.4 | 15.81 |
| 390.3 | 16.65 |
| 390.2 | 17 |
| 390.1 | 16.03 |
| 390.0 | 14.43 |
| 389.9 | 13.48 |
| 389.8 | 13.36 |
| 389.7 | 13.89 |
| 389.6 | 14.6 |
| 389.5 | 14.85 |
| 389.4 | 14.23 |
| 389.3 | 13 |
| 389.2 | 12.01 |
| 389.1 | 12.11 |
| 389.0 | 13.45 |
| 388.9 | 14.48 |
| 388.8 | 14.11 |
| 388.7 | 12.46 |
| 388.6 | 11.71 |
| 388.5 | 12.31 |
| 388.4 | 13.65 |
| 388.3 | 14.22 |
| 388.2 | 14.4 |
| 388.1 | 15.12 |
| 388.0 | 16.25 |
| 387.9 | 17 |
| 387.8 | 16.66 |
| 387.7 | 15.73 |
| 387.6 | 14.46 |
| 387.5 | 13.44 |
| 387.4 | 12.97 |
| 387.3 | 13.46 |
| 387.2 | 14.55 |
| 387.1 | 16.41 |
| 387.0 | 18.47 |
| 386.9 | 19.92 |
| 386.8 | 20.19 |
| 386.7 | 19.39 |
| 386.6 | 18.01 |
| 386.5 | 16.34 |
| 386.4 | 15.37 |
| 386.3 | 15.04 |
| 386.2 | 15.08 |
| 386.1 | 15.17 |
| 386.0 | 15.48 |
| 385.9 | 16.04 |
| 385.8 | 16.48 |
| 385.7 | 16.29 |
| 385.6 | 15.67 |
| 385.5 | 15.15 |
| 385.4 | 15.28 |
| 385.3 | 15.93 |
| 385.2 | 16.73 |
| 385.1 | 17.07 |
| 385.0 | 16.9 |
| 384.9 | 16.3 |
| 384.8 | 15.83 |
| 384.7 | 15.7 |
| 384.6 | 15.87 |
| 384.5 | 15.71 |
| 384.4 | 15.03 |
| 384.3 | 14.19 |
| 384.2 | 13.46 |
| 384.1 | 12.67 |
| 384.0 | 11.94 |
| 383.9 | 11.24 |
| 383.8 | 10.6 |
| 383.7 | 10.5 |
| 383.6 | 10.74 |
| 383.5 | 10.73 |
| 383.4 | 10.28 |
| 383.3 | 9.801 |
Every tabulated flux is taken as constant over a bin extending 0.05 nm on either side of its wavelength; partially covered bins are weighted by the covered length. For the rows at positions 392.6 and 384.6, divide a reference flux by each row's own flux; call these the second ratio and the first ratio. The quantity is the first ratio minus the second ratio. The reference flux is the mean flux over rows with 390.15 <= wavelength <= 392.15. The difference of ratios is 0.10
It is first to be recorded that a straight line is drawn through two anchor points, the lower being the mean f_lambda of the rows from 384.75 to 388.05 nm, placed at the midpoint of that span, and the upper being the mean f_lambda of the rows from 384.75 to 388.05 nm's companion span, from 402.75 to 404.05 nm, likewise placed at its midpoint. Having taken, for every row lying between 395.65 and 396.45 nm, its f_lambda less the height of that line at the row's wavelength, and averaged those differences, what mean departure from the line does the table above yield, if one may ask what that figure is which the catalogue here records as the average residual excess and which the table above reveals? -3.00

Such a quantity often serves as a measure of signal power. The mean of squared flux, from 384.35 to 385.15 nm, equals 258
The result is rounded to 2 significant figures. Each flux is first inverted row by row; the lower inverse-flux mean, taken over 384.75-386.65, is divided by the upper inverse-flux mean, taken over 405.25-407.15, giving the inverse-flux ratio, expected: 0.95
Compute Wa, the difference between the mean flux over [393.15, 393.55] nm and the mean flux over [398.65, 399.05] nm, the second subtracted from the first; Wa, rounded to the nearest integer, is -3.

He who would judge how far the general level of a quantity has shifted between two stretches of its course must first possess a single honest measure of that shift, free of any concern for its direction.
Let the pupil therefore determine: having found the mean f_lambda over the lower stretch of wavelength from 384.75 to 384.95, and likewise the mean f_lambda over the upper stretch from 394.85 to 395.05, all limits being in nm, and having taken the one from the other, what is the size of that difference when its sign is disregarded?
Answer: 1.0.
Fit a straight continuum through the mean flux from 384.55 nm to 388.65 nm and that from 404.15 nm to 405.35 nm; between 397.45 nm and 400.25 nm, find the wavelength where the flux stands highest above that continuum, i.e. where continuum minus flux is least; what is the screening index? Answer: 399.4 nm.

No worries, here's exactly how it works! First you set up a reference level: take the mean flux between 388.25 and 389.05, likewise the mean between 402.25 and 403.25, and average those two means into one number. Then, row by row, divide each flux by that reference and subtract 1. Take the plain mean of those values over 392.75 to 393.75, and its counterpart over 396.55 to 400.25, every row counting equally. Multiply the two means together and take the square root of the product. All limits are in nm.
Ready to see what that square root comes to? 0.0292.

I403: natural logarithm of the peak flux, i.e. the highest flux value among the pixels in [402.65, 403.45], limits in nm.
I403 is 2.86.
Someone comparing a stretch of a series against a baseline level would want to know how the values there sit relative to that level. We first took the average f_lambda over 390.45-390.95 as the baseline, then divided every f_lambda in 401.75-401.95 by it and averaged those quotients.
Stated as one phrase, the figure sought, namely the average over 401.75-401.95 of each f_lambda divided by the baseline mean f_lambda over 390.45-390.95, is 0.97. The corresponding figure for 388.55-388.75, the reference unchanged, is 0.77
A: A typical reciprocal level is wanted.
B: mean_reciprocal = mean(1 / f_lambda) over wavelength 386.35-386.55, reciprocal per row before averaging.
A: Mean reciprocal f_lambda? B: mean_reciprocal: 0.063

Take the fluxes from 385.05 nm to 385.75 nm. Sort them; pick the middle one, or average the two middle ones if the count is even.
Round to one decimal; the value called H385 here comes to 15.9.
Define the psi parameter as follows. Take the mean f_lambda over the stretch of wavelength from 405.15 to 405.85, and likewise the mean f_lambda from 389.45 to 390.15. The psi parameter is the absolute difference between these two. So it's 0.7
